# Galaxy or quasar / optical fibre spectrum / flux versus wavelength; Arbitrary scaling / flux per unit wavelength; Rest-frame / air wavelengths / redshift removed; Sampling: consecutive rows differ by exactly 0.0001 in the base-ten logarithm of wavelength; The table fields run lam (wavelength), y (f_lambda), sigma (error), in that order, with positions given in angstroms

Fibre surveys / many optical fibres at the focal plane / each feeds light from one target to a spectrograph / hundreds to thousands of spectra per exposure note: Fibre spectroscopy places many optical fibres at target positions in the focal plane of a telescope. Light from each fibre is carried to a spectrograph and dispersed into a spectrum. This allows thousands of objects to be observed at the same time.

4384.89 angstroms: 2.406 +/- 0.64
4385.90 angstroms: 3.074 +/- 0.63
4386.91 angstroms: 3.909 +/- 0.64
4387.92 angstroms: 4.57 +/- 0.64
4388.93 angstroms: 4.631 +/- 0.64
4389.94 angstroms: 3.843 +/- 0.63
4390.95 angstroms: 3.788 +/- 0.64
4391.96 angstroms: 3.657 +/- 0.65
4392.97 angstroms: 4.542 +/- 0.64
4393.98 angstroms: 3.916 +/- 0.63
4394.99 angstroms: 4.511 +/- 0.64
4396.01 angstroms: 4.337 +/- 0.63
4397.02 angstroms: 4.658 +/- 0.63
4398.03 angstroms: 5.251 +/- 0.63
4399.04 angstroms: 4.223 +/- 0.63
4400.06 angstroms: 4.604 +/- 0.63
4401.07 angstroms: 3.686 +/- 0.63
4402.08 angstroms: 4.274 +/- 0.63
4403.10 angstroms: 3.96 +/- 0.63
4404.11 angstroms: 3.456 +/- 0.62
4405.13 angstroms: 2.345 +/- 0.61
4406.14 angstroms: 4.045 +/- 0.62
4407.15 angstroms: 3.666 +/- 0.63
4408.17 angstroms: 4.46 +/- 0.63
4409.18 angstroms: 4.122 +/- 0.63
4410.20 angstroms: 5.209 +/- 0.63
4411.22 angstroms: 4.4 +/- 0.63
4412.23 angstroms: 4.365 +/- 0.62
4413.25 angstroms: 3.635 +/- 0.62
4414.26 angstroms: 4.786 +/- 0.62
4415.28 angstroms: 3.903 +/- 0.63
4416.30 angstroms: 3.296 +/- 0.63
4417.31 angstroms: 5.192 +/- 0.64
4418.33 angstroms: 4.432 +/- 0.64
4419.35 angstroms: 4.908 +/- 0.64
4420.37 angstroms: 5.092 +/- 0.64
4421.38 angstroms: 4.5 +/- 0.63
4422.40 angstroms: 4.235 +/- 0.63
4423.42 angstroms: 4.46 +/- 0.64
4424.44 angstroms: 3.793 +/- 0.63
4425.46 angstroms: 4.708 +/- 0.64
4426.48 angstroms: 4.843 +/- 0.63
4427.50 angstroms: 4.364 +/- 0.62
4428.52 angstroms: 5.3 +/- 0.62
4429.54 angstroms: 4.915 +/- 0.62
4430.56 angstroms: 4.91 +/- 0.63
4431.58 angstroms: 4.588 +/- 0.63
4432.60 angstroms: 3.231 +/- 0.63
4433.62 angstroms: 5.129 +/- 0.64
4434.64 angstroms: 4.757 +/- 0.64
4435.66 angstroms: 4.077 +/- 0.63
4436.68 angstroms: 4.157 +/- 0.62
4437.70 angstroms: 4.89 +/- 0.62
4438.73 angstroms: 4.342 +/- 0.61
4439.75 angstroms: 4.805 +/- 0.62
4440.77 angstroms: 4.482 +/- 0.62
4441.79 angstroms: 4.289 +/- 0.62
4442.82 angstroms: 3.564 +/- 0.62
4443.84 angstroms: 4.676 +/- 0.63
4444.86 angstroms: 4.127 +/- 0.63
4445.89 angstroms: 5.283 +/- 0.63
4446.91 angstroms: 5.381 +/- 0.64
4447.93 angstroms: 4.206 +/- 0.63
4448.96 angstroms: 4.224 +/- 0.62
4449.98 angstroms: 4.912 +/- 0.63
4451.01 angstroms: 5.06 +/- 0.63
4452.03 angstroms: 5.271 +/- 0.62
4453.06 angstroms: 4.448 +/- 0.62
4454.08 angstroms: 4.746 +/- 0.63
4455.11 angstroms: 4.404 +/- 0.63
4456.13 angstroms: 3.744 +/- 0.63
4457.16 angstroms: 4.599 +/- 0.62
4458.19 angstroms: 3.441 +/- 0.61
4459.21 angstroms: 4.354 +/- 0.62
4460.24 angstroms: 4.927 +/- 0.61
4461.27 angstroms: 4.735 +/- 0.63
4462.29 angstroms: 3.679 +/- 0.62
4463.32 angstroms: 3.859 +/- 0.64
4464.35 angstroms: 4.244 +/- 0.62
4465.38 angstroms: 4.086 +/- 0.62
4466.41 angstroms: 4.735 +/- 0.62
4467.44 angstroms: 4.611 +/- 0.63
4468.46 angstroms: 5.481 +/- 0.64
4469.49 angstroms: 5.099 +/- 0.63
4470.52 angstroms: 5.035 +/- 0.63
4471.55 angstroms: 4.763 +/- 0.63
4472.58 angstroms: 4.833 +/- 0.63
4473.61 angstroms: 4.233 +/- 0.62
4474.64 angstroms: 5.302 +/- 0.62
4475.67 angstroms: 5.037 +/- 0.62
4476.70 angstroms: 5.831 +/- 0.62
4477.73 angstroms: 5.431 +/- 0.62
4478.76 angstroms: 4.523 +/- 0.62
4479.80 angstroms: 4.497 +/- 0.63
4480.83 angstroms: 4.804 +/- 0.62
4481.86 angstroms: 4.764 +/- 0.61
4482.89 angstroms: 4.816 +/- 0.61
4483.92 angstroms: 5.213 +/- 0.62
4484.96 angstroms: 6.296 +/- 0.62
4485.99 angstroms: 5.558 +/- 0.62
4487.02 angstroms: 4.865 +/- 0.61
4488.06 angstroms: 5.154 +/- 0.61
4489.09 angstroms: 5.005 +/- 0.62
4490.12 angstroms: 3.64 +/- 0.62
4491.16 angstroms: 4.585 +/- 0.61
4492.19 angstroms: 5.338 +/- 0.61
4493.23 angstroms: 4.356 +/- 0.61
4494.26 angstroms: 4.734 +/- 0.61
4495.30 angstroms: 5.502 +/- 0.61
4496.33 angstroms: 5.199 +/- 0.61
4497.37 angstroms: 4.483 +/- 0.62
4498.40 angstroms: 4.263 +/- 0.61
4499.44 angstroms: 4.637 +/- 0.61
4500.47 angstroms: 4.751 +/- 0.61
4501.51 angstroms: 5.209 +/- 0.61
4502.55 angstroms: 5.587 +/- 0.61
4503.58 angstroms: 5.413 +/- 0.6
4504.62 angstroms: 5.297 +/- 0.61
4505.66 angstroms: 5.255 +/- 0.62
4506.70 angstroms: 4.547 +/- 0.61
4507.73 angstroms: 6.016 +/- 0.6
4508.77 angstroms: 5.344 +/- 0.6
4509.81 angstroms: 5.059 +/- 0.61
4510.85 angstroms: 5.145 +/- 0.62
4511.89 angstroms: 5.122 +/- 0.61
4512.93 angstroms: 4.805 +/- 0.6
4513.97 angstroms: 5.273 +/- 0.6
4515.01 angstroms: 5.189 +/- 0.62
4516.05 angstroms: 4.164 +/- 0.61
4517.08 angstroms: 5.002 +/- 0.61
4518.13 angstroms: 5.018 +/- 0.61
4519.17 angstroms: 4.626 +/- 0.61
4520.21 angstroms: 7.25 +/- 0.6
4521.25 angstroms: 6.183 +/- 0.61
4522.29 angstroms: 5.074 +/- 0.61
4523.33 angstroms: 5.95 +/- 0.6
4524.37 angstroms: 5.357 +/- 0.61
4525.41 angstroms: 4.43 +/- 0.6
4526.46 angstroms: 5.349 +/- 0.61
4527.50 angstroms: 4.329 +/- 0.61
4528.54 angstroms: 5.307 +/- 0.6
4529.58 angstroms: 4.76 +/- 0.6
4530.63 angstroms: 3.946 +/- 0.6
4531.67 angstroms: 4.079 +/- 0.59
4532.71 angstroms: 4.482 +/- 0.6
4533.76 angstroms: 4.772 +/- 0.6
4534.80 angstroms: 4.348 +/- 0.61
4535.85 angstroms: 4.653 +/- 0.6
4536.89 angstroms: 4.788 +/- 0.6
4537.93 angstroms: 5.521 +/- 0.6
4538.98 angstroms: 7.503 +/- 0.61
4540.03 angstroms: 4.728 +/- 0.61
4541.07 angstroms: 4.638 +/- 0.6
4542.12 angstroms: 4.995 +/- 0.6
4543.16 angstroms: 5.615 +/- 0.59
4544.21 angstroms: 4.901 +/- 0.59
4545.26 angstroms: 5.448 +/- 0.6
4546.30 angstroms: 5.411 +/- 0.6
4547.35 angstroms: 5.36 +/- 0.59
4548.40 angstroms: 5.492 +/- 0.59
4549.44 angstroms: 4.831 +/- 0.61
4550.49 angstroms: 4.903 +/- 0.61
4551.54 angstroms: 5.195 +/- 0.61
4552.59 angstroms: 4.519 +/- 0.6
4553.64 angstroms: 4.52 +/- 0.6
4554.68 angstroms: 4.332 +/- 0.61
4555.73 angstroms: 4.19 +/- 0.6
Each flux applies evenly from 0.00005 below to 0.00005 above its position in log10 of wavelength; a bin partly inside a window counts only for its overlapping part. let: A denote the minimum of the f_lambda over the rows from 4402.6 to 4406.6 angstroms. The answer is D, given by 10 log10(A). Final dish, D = 3.70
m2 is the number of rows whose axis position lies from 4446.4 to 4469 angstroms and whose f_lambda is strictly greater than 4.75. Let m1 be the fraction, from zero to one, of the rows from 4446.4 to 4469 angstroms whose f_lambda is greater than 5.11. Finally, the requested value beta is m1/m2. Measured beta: 0.02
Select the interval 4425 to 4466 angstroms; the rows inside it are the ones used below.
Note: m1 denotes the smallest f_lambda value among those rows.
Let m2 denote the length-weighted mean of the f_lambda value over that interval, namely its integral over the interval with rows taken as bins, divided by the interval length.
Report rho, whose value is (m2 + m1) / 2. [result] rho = 3.86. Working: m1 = 3.231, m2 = 4.49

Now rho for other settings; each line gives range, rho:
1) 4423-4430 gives 4.21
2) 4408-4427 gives 3.87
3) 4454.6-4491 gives 4.09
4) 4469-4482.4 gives 4.58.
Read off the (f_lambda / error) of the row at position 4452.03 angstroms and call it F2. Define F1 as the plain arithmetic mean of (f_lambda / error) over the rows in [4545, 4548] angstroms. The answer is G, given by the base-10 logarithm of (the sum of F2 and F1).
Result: 1.24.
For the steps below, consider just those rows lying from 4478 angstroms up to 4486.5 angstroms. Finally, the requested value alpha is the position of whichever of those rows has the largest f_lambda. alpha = 4484.96 angstroms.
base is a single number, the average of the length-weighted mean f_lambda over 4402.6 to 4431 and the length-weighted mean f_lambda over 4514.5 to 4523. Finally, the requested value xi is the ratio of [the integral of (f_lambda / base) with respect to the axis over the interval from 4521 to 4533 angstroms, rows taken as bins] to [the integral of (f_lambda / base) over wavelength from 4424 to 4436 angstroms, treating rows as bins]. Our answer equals 1.08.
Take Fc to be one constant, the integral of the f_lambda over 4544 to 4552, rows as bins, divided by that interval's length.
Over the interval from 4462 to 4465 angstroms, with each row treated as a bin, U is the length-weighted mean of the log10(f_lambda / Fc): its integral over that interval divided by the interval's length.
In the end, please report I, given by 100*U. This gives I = -12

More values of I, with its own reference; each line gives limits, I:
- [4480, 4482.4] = -4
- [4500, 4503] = 0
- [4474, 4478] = 1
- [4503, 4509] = 1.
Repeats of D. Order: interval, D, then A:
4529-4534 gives 5.96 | 3.946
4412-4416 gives 5.61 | 3.635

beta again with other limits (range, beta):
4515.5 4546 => 0.02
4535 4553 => 0.04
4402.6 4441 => 0.01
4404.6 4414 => 0.11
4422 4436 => 0.02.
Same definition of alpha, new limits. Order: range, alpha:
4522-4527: 4523.33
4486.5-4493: 4492.19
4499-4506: 4502.55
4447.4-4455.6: 4452.03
